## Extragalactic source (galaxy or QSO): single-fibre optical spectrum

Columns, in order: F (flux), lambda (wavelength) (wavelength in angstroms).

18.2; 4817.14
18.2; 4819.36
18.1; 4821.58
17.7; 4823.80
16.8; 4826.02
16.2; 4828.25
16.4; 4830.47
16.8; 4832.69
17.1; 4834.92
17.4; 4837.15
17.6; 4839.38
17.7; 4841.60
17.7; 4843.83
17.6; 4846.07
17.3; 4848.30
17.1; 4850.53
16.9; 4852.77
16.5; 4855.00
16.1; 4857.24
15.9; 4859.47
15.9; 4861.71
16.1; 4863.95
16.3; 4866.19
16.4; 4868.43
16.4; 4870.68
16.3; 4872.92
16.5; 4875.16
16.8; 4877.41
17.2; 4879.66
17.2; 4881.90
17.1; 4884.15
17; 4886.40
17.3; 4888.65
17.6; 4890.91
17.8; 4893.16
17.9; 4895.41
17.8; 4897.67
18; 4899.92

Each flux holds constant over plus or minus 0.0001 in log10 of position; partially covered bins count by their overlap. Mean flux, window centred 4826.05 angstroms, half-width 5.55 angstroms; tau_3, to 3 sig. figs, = 17.0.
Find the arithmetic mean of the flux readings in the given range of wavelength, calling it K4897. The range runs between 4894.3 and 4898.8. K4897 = 17.9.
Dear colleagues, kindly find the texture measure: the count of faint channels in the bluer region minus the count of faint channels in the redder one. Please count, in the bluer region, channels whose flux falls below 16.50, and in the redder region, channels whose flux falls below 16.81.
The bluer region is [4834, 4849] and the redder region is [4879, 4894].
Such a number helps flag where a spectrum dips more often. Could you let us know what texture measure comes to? 0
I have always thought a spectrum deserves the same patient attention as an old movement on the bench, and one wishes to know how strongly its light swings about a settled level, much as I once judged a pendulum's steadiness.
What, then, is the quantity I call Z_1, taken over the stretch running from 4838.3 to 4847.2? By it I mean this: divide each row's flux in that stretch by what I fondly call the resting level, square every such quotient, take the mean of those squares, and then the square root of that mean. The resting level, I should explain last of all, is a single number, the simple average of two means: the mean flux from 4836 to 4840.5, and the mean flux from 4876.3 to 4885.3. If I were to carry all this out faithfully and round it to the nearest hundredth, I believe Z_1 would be 1.02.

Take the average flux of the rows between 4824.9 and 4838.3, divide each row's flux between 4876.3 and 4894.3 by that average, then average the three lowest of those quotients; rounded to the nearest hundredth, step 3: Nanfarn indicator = 1.01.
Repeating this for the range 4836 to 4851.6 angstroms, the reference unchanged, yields 1.03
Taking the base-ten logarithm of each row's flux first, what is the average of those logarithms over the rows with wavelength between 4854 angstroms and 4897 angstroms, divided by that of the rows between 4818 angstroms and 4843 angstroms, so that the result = 0.989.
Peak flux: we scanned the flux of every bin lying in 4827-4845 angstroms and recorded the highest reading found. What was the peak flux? 17.7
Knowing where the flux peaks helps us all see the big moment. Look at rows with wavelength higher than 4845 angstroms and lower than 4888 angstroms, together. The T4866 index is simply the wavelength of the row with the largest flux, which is 4846.07 angstroms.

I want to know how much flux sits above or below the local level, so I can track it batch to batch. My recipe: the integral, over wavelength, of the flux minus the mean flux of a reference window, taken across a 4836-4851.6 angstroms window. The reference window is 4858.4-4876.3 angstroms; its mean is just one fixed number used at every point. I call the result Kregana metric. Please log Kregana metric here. 20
